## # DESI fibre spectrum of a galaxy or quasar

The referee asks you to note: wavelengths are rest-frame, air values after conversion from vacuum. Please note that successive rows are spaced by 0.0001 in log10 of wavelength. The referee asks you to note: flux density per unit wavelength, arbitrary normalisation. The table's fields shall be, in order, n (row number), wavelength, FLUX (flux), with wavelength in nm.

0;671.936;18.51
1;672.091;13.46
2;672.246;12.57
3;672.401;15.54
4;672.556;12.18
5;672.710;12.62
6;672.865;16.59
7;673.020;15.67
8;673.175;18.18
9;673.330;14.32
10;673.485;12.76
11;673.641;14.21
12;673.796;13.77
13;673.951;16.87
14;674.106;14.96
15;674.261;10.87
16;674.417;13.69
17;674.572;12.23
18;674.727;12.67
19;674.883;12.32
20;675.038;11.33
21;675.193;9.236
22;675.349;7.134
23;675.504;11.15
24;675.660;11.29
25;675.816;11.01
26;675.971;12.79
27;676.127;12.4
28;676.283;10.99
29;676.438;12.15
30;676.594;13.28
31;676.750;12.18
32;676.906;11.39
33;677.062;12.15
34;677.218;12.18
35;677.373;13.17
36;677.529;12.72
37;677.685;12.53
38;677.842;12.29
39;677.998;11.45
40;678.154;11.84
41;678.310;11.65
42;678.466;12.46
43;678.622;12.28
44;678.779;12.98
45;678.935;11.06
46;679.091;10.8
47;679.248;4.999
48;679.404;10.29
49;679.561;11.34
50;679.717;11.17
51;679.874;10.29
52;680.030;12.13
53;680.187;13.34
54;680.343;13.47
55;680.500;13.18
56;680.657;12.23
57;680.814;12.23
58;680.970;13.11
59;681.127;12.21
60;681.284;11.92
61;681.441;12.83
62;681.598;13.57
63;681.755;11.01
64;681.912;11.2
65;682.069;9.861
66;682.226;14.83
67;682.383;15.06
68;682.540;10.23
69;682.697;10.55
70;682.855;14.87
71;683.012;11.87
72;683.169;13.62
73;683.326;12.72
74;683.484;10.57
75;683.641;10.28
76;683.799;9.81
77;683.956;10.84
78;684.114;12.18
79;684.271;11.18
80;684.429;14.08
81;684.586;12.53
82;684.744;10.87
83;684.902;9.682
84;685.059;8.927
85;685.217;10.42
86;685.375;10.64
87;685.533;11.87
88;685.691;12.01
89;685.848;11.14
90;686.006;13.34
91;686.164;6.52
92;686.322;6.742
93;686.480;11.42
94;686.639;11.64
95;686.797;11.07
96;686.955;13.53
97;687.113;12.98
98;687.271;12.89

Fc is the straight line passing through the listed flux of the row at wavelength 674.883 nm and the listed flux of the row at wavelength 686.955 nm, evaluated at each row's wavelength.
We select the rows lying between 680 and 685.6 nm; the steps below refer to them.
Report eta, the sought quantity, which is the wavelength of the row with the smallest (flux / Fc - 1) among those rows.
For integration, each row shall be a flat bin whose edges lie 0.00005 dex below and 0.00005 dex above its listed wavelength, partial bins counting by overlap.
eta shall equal 685.059 nm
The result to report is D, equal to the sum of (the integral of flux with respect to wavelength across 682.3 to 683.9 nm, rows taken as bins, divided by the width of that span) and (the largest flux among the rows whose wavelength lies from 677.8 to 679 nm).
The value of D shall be 24.9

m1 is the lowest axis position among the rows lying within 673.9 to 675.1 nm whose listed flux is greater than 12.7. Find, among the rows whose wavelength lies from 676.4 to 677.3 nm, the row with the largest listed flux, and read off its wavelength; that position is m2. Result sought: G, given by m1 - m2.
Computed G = -2.64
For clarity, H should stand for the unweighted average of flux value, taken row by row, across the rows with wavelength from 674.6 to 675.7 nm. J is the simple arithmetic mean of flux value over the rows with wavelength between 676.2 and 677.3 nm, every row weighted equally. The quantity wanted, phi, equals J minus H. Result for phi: 1.31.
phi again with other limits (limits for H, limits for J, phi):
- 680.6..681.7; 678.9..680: -2.59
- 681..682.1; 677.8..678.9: 0.34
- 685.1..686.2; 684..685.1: 0.50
